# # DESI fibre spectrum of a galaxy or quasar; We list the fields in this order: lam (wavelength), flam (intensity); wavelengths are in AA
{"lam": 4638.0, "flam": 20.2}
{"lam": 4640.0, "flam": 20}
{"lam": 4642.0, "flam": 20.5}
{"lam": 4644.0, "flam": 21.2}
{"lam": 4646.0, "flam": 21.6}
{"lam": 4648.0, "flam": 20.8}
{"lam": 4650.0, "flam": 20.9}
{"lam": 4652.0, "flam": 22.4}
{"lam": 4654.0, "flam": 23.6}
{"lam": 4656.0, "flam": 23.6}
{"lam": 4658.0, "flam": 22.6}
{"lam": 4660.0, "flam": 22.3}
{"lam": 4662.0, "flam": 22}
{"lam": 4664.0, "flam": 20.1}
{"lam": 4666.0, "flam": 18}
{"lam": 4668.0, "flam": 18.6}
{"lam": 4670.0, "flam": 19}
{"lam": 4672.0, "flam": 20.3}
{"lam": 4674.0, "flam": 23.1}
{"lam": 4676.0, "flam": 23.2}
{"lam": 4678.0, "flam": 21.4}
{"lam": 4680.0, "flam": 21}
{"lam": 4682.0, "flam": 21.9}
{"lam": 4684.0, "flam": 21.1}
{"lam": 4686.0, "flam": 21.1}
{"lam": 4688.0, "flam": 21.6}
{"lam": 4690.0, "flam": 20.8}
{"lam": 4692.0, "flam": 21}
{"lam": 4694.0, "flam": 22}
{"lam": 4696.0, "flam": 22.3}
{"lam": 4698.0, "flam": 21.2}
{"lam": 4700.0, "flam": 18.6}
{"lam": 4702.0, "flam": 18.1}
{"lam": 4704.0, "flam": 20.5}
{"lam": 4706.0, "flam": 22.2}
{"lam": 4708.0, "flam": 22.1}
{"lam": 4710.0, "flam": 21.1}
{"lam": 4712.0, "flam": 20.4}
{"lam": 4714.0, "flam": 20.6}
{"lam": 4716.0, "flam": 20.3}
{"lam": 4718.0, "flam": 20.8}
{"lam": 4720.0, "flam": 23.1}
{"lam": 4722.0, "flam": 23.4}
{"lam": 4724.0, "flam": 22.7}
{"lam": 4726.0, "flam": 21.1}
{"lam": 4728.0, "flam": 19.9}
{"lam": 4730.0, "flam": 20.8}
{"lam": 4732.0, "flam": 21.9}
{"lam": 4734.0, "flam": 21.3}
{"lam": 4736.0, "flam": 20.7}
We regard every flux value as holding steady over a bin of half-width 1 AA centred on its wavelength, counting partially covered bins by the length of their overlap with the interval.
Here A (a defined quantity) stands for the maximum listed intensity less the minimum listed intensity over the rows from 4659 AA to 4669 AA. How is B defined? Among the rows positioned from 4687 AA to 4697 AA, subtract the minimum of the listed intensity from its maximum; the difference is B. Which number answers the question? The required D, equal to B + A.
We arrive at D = 5.8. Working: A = 4.3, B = 1.5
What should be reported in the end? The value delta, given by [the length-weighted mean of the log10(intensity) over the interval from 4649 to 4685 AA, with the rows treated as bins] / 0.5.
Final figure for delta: 2.66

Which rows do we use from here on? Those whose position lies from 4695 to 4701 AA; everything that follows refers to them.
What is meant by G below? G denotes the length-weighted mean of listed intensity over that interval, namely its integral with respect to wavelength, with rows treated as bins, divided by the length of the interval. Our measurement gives 20.7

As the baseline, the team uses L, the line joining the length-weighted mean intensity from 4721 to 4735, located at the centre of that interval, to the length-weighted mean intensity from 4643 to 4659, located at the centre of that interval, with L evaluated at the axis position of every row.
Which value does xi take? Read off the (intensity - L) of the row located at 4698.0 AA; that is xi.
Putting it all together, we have -0.6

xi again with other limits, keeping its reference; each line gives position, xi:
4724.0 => 1.1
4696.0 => 0.5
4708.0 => 0.4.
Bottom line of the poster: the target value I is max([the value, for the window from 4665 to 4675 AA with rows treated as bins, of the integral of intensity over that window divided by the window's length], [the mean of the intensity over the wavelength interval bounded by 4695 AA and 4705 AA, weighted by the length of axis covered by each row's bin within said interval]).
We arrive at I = 20.1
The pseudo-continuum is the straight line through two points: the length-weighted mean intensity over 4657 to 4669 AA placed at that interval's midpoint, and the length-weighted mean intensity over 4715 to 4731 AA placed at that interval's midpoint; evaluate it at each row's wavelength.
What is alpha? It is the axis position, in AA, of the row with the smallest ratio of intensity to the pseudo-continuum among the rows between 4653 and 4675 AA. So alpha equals 4666.0 AA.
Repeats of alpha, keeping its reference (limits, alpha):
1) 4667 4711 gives 4702.0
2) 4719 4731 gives 4728.0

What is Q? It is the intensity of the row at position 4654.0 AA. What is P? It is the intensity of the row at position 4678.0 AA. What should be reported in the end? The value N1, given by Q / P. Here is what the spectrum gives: 1.10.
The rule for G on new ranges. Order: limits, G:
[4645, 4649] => 21.2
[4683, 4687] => 21.1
